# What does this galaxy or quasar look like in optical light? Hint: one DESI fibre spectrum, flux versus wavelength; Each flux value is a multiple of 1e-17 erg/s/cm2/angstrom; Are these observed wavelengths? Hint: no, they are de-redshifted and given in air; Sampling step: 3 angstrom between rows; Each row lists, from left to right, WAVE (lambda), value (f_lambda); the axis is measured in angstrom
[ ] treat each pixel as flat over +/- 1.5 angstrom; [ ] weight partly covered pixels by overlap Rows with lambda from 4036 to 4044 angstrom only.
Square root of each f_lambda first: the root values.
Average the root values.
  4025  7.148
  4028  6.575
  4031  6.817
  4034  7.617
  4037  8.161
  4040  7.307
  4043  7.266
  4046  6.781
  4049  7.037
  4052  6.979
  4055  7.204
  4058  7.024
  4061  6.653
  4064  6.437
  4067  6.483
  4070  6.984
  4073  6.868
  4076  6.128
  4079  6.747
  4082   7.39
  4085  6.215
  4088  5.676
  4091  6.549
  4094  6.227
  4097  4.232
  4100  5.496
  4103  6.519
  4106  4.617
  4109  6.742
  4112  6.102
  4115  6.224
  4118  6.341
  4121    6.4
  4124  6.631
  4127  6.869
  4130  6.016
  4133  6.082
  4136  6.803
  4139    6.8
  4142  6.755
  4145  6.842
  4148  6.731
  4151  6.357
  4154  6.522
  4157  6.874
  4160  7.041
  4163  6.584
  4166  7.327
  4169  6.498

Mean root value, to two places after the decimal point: 2.75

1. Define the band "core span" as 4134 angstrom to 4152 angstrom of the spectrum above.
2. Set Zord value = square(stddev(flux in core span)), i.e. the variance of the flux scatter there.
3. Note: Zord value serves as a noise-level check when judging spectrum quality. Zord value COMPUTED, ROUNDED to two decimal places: 0.03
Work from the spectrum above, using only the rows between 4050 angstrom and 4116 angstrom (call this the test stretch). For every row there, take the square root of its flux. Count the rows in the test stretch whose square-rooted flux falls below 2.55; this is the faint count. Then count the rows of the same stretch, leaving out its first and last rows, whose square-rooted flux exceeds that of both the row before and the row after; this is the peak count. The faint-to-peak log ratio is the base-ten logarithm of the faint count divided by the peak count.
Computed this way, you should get 0.3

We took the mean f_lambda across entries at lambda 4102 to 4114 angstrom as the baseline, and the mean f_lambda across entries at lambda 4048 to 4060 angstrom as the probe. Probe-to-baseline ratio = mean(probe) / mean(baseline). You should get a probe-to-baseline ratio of 1.18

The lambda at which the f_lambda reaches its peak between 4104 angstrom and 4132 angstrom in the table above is 4127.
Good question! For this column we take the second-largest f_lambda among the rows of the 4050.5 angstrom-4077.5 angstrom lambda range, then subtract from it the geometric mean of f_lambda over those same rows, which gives 0.28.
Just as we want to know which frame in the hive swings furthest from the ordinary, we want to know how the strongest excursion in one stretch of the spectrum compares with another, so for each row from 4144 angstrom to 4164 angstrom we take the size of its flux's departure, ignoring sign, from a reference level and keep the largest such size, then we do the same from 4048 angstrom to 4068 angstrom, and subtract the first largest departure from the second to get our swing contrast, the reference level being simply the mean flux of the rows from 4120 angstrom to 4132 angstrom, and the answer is 0.16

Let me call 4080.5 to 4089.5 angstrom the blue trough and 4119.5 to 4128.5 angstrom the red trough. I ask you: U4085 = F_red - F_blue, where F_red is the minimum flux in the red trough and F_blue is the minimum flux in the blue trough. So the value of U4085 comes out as 0.7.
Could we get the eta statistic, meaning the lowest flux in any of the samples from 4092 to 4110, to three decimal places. 4.232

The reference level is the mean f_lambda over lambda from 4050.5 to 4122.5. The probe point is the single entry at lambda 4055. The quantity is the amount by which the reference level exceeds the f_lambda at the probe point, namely -0.86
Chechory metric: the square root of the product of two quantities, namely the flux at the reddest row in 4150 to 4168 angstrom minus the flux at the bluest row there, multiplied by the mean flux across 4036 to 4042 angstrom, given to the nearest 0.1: 2.7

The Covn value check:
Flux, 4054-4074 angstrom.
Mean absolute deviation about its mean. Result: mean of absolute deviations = 0.24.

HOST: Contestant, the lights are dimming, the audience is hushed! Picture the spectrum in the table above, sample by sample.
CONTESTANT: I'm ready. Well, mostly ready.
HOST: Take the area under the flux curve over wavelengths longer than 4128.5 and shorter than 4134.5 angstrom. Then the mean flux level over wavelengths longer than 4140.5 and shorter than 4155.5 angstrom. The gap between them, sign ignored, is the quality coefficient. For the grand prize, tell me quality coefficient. 30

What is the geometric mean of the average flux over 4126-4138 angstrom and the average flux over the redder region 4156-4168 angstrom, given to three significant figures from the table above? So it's 6.69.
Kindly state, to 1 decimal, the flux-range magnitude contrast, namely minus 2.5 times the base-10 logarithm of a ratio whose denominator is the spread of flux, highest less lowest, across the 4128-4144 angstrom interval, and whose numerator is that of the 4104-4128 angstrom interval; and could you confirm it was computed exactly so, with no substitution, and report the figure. -1.1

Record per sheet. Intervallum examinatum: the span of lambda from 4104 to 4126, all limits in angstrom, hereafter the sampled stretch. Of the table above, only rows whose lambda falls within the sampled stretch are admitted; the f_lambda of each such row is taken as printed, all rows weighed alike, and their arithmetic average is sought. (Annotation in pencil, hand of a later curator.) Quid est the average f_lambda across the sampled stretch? 6.2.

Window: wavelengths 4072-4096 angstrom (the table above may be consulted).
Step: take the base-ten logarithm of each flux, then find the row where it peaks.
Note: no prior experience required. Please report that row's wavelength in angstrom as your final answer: 4082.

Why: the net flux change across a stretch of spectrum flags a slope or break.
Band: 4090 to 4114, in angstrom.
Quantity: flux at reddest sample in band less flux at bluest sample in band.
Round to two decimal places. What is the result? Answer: -0.45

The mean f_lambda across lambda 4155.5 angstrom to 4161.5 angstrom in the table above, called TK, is 6.96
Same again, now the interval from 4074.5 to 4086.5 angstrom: 6.62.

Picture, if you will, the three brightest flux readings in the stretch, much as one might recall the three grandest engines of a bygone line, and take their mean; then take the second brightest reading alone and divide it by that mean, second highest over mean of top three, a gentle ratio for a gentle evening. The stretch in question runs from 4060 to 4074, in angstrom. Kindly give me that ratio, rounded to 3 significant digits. 1.00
